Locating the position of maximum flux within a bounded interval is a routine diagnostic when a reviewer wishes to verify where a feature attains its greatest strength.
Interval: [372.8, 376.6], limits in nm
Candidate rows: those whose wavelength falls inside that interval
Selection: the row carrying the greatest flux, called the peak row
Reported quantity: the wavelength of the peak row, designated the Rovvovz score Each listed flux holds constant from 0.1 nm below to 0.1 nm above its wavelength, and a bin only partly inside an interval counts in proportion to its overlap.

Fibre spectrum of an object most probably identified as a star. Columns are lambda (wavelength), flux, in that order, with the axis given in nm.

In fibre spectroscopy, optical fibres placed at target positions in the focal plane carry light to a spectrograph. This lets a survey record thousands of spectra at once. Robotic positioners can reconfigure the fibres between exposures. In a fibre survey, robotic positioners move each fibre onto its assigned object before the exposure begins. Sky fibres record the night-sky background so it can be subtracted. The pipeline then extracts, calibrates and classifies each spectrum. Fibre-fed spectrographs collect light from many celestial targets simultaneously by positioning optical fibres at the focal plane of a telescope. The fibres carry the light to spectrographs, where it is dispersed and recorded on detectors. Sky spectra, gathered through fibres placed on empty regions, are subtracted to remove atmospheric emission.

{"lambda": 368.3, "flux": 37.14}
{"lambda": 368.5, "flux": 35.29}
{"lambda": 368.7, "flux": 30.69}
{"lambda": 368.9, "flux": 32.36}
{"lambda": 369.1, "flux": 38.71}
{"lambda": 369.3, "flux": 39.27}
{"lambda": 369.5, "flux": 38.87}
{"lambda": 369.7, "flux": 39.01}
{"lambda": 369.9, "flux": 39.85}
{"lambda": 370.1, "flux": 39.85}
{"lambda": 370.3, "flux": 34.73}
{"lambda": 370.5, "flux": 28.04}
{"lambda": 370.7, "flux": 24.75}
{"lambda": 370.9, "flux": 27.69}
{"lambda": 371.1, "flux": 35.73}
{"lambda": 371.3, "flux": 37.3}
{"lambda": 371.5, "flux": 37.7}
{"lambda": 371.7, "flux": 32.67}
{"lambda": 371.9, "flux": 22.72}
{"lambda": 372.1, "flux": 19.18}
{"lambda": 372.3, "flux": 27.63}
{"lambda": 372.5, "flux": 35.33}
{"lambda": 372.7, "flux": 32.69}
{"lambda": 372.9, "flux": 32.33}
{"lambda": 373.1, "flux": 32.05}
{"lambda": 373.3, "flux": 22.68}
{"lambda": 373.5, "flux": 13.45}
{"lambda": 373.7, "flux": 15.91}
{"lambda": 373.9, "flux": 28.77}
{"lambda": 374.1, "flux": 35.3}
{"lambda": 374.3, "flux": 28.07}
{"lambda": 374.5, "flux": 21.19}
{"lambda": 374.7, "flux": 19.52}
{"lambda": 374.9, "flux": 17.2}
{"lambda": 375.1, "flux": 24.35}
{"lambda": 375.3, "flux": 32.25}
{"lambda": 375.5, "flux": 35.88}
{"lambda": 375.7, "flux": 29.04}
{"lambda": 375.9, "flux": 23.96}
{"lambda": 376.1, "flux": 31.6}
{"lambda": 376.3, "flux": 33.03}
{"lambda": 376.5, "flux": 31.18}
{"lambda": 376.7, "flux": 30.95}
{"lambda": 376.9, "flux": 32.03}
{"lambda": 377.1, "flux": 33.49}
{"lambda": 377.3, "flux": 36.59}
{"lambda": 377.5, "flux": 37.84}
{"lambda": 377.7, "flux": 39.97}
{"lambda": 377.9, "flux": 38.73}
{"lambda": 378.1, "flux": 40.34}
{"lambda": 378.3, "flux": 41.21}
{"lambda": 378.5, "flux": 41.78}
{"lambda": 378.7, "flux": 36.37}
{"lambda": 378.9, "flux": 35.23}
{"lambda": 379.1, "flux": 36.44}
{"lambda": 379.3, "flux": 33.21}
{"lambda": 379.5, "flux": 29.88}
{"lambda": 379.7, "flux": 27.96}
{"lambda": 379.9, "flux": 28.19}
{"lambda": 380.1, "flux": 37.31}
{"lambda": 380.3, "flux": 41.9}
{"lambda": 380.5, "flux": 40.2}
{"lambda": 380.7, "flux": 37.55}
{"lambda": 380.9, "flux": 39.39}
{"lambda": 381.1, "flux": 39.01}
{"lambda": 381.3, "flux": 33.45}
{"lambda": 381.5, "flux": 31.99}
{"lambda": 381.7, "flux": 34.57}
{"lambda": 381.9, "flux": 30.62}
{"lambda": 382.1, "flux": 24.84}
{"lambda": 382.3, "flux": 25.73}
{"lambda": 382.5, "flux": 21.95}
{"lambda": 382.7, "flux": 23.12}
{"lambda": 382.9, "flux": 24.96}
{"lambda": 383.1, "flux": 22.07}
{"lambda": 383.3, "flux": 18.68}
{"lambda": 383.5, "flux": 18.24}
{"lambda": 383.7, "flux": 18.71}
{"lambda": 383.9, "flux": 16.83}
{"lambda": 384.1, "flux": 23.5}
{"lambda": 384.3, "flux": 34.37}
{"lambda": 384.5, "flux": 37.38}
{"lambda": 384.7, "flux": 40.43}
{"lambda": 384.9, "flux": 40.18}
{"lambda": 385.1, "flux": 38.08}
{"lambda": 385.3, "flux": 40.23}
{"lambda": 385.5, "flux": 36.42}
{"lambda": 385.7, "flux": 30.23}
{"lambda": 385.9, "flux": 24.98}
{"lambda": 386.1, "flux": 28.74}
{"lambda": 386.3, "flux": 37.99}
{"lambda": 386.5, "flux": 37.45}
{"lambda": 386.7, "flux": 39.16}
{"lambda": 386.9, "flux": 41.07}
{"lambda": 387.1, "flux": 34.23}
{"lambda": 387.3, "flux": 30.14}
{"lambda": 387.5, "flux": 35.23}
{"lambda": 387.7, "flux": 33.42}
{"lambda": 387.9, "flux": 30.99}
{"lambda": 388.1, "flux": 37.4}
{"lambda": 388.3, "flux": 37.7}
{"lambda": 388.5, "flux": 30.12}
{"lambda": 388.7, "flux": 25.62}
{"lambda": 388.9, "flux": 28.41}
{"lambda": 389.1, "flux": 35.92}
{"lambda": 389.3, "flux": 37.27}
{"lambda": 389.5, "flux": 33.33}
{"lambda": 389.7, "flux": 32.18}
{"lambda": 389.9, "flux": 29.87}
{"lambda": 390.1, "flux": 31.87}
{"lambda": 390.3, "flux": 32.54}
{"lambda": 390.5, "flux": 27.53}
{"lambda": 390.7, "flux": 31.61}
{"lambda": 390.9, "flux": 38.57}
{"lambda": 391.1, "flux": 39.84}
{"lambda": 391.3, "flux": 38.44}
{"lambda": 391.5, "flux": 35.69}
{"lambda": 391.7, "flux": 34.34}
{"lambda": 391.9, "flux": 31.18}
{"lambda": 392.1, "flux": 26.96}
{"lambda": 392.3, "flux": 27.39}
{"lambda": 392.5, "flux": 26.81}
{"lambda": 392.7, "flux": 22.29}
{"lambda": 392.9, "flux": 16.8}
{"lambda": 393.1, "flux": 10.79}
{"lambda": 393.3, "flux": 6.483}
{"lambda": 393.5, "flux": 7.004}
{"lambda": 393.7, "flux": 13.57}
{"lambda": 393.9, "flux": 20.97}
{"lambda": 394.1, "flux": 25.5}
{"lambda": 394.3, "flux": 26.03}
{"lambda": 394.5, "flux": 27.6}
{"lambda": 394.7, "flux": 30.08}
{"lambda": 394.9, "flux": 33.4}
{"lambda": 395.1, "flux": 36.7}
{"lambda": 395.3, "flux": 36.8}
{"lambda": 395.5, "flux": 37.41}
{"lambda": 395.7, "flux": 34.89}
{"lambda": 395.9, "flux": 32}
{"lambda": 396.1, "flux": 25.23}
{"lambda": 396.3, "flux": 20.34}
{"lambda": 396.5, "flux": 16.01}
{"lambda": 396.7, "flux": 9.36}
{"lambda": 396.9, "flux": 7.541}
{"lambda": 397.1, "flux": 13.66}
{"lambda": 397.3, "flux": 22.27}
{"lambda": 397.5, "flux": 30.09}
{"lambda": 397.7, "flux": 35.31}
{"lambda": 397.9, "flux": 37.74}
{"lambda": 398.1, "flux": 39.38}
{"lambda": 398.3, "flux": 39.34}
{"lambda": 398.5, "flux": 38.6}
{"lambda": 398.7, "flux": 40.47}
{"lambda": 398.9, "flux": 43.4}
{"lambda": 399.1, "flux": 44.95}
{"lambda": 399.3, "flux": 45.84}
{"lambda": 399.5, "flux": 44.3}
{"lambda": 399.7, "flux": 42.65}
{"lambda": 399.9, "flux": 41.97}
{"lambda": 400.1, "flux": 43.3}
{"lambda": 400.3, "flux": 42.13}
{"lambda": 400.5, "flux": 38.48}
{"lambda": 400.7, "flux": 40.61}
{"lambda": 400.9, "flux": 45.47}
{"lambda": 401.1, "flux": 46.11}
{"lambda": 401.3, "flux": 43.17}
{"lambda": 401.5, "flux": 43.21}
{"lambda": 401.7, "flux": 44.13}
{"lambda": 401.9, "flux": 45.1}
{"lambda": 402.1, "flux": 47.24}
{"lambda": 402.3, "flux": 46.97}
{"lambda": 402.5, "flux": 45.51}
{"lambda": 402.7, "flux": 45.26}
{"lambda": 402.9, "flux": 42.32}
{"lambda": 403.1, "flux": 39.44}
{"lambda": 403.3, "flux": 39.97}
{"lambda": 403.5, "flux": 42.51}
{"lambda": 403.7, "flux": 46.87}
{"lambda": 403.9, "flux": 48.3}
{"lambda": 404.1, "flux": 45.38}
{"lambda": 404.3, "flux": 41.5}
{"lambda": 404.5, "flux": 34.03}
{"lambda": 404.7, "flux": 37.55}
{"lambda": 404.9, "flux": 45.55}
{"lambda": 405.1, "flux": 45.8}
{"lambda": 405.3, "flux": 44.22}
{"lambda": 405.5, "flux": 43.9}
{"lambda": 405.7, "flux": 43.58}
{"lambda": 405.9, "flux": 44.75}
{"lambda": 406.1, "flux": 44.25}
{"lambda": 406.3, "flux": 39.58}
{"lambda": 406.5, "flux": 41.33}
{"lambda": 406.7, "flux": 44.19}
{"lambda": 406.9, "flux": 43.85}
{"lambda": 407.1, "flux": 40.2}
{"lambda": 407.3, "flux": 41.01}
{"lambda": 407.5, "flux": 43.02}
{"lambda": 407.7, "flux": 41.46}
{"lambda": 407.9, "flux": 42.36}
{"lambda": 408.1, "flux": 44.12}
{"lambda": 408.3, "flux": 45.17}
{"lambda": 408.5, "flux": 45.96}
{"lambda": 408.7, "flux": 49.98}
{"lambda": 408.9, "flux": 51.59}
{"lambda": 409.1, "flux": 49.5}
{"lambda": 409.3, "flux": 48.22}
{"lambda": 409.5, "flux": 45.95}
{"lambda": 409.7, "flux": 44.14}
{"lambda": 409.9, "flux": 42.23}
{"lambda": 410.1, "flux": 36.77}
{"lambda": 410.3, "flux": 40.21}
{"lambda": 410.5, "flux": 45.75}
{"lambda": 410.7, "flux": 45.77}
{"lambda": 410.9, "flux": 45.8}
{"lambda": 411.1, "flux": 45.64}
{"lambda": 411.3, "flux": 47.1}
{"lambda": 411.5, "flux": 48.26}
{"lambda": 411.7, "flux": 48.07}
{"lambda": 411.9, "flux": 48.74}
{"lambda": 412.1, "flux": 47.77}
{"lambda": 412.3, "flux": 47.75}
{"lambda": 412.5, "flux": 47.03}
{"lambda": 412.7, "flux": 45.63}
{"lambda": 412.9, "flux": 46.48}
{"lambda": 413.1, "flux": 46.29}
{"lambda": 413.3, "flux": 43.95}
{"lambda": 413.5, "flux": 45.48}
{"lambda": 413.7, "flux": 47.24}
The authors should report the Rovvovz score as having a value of 375.5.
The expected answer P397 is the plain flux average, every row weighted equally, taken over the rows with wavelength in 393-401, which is 31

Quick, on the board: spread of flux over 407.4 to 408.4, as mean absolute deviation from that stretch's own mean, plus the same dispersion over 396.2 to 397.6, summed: 7.3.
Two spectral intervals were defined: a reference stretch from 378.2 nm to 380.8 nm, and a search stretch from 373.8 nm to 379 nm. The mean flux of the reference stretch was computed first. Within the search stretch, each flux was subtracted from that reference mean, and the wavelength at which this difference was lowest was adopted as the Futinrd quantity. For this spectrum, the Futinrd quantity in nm 378.5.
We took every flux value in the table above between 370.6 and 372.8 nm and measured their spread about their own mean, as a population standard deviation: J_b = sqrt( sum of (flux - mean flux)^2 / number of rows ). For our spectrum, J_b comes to 6.0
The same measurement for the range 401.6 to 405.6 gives 3.5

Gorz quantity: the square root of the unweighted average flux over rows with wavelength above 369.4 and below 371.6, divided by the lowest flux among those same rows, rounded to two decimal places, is 0.24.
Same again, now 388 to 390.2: 0.22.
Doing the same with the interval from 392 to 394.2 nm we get 0.67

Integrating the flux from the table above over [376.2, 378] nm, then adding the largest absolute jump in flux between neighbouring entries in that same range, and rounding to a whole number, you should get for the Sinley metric 66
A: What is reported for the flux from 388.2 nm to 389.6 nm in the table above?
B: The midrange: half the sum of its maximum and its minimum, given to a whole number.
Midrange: 32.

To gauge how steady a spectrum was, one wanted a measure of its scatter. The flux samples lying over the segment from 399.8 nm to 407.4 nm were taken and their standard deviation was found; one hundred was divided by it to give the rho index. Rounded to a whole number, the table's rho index 34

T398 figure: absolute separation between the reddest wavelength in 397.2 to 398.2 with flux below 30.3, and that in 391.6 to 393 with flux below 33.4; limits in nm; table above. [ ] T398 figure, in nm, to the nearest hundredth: 4.60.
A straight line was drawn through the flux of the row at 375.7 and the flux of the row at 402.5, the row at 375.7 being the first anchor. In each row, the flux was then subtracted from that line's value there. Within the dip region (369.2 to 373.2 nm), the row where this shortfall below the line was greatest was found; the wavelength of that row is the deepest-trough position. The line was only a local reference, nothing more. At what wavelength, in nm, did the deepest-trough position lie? 372.1 nm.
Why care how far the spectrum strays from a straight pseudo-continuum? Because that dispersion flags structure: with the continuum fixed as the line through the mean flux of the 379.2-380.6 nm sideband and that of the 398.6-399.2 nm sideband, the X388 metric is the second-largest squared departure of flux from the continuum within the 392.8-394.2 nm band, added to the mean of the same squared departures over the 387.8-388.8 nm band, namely 1171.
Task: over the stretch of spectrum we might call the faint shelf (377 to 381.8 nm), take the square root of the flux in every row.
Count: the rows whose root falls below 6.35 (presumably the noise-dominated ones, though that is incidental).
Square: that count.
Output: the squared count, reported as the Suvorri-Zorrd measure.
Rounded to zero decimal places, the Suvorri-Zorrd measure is 400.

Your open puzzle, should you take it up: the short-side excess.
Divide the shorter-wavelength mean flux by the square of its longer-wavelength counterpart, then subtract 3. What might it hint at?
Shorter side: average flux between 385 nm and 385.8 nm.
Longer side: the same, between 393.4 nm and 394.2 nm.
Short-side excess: -2.87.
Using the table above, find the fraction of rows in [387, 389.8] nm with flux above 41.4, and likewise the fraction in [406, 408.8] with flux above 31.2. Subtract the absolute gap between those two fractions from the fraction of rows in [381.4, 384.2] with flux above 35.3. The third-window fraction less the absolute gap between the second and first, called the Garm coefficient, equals -1.0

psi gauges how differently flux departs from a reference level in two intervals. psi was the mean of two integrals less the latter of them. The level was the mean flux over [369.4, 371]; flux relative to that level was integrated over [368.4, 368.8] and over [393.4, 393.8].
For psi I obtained 4.5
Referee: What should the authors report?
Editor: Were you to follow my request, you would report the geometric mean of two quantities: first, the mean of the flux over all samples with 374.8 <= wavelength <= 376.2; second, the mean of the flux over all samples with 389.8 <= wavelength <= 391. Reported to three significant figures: 29.8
